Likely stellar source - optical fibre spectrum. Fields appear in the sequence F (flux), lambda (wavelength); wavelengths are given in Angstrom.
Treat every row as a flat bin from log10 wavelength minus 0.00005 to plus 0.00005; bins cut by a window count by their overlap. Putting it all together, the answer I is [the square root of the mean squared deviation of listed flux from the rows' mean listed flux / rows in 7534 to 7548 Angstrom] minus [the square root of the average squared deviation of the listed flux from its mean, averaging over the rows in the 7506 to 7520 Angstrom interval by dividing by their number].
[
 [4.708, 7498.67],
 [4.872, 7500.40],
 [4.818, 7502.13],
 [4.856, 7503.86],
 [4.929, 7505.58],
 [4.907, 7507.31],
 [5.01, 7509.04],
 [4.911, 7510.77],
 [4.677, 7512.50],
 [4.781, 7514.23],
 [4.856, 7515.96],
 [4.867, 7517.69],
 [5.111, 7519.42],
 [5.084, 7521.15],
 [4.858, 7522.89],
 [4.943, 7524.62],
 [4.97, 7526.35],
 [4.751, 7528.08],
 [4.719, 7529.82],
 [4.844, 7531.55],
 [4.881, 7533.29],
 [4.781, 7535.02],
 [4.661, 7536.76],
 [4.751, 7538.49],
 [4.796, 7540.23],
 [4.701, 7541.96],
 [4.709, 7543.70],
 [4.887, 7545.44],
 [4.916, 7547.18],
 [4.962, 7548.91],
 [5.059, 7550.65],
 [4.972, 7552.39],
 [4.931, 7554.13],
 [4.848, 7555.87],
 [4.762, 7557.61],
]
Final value -0.040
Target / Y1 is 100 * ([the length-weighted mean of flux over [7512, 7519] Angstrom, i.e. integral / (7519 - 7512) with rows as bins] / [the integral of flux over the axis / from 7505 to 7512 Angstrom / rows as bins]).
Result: 14.0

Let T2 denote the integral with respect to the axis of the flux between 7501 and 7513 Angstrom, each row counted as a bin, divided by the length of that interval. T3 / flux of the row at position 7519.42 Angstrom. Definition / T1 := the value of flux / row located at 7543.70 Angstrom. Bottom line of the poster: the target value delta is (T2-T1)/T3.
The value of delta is 0.03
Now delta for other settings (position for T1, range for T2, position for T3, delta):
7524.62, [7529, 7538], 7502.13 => -0.03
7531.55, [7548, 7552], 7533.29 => 0.03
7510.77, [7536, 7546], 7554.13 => -0.03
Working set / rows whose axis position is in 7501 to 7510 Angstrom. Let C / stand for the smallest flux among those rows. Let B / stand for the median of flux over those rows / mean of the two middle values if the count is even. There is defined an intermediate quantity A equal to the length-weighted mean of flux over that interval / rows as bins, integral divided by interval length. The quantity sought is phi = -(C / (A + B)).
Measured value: -0.491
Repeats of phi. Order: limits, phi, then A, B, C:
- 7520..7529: -0.482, 4.92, 4.94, 4.751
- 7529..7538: -0.488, 4.78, 4.78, 4.661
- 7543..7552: -0.479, 4.91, 4.92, 4.709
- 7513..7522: -0.488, 4.93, 4.87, 4.781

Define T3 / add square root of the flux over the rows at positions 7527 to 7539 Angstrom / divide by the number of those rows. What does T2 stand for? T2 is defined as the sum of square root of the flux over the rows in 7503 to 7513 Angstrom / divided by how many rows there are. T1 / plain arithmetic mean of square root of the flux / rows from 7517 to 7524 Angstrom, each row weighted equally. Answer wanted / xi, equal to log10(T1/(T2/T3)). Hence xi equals 0.344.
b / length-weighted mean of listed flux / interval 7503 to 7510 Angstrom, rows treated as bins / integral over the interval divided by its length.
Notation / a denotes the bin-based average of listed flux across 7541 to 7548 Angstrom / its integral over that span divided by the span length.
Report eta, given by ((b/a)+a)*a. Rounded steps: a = 4.80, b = 4.93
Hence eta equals 28.0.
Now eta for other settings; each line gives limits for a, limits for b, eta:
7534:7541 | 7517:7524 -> 27.5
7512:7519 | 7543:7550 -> 28.1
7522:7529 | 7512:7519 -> 28.6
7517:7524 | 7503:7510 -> 29.7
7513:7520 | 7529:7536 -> 28.7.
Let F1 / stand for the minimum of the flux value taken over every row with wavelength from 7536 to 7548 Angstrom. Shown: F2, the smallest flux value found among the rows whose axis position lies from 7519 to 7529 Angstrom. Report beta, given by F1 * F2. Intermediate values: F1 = 4.661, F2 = 4.751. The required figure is 22.1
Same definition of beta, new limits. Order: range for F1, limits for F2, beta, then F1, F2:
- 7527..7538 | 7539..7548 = 21.9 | 4.661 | 4.701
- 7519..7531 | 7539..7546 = 22.2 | 4.719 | 4.701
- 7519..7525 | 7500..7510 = 23.4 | 4.858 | 4.818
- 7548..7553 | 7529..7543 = 23.1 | 4.962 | 4.661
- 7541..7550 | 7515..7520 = 22.8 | 4.701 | 4.856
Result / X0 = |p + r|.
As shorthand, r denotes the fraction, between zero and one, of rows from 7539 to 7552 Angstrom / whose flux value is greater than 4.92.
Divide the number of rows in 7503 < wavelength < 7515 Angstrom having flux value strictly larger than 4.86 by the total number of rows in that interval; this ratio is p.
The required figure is 0.86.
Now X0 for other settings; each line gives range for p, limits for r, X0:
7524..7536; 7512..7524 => 0.71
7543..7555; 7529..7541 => 0.86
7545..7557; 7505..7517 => 1.14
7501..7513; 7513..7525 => 1.00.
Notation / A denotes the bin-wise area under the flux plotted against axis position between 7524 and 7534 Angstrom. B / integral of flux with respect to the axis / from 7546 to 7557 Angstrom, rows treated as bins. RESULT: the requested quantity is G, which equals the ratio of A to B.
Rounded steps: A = 48.5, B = 54.4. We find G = 0.89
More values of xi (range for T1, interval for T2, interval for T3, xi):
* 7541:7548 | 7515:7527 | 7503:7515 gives 0.337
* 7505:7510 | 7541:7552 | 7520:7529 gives 0.349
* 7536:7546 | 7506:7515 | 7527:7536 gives 0.336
